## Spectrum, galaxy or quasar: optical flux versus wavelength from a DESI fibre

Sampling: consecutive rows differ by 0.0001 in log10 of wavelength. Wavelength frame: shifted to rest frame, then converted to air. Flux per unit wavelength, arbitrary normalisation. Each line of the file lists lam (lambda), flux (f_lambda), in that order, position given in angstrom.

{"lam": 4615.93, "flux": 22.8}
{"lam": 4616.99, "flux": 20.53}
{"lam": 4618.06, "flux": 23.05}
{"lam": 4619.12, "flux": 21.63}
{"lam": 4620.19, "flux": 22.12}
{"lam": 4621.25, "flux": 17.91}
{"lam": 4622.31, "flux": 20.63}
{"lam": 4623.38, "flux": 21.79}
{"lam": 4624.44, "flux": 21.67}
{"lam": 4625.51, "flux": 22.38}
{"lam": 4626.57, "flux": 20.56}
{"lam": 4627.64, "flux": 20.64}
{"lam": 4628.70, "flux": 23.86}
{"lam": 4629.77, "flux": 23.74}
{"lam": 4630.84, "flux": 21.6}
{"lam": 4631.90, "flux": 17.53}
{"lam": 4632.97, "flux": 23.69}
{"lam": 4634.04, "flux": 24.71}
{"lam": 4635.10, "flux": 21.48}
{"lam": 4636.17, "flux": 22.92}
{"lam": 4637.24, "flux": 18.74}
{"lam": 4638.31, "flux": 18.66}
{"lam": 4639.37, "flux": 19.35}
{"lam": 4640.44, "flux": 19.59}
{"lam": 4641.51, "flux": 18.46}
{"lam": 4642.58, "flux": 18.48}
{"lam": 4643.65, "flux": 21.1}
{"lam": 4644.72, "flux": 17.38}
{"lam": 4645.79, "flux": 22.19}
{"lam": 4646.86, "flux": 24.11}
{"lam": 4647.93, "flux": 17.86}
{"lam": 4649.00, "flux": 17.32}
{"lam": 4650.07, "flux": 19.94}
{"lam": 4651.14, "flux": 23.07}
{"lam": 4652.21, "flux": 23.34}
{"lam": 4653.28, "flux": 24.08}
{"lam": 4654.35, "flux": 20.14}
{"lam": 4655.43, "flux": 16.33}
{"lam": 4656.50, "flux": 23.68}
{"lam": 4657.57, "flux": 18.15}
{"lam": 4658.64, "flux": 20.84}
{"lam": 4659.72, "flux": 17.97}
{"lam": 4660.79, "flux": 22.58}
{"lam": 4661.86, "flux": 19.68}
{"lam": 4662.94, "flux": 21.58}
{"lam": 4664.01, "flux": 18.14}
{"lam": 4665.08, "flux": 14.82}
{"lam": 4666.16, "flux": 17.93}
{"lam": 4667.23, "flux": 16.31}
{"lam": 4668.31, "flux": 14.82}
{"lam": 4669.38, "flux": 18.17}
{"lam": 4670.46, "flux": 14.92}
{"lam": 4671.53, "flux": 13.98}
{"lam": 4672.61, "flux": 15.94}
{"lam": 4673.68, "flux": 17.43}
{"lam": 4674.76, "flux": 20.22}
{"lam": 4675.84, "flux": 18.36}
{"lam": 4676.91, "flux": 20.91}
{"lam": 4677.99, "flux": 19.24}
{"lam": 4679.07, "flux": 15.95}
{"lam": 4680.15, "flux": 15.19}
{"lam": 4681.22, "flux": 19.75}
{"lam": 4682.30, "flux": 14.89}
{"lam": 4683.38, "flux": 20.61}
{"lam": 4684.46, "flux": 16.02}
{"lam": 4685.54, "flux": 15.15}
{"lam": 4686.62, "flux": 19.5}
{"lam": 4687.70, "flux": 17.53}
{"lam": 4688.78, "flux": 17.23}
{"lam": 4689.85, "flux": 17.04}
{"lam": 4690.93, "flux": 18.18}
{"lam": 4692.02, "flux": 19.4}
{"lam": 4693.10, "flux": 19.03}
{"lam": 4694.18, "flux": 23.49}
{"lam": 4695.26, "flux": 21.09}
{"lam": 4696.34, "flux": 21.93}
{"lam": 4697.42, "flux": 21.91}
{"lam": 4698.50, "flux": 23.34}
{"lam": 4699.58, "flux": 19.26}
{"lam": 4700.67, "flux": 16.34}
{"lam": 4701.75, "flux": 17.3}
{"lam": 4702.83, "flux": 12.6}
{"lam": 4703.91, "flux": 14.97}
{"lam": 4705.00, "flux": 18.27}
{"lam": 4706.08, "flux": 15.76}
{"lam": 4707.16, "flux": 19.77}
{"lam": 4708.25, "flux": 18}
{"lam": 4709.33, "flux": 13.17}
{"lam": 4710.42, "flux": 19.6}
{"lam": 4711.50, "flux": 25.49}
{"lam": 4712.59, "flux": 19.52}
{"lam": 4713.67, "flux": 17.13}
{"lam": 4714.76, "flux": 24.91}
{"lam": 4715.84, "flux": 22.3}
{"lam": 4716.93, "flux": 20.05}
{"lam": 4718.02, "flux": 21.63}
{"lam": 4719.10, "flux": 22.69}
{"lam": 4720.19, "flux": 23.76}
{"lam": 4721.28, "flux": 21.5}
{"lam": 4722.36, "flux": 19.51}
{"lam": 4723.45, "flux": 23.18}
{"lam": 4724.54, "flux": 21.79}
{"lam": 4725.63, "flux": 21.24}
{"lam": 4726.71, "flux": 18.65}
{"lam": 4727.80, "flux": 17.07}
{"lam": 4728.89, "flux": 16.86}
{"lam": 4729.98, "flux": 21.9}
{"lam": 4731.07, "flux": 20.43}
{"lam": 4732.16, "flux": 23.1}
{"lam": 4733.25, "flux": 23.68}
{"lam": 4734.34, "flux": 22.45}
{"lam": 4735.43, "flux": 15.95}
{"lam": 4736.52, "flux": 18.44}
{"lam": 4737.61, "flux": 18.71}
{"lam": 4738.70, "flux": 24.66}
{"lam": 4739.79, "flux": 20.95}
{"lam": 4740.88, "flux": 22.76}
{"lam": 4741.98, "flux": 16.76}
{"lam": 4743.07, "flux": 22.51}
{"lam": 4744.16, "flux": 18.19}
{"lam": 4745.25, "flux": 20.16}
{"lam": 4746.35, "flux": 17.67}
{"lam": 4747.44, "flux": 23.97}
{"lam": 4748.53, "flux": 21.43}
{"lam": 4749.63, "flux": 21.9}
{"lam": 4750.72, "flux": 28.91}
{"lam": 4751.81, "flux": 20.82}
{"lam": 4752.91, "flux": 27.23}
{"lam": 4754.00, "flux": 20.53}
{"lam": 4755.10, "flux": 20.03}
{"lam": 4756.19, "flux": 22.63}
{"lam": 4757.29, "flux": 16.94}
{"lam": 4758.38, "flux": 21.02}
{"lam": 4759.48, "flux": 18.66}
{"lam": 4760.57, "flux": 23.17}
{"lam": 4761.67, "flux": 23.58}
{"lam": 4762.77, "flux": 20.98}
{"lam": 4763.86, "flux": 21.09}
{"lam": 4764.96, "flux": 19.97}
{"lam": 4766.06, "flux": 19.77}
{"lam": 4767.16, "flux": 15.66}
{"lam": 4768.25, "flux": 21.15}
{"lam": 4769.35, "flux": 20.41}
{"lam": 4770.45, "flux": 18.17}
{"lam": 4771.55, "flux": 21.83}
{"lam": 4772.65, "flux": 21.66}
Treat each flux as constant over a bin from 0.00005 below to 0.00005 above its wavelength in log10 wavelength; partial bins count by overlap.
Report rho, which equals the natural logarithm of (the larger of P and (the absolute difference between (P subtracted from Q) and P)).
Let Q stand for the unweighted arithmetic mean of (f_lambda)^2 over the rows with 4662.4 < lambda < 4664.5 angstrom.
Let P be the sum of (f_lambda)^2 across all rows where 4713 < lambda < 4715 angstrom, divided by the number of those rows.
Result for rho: 6.25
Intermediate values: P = 457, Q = 397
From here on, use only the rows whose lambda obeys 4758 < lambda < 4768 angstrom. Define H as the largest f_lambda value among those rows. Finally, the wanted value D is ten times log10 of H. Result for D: 13.73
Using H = 23.58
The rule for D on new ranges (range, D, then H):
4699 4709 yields 12.96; 19.77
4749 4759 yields 14.61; 28.91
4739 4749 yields 13.80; 23.97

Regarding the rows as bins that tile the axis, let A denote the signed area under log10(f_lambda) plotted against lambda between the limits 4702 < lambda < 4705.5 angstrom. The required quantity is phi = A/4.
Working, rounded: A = 4.14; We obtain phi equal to 1.03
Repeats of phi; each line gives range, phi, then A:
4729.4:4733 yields 1.21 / 4.82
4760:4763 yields 1.02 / 4.07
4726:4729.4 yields 1.06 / 4.25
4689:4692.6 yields 1.13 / 4.53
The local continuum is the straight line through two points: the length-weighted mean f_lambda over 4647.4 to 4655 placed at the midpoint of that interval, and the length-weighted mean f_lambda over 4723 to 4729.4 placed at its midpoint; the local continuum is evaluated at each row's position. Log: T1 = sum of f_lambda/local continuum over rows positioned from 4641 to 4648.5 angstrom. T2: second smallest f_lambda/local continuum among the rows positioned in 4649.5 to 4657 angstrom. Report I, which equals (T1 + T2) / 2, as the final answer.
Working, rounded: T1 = 6.70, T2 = 0.96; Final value 3.83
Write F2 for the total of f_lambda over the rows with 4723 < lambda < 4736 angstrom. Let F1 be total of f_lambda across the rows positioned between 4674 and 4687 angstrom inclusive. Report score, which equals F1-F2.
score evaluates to -31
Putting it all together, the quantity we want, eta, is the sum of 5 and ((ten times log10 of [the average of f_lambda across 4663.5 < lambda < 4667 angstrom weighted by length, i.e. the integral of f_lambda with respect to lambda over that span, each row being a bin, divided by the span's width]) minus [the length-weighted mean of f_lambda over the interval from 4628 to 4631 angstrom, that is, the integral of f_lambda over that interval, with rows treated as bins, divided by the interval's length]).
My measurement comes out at -5.8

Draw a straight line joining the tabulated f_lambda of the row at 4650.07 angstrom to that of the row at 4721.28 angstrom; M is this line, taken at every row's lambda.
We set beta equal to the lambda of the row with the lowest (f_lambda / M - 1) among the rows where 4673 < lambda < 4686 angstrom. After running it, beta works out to 4682.30 angstrom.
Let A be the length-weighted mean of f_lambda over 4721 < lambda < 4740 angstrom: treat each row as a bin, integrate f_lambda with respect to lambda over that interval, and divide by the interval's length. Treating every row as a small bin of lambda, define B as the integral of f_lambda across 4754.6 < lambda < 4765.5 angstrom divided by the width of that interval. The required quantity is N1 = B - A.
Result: 0.3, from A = 20.5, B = 20.8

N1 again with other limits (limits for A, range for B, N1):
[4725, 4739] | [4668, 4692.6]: -2.7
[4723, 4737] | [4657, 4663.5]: -0.2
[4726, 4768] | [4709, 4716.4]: -0.3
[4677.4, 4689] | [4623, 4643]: 3.7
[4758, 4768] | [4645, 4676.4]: -1.4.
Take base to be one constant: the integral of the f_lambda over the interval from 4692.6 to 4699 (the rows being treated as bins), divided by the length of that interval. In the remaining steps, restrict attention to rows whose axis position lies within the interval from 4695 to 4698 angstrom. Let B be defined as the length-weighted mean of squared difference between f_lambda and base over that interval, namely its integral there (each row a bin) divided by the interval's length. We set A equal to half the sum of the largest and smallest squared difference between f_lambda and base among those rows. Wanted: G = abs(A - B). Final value 0.1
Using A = 0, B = 0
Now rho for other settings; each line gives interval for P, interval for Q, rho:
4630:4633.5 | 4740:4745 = 6.18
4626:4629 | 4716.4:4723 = 6.17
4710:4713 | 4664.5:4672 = 6.54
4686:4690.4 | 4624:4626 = 5.76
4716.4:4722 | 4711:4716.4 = 6.18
